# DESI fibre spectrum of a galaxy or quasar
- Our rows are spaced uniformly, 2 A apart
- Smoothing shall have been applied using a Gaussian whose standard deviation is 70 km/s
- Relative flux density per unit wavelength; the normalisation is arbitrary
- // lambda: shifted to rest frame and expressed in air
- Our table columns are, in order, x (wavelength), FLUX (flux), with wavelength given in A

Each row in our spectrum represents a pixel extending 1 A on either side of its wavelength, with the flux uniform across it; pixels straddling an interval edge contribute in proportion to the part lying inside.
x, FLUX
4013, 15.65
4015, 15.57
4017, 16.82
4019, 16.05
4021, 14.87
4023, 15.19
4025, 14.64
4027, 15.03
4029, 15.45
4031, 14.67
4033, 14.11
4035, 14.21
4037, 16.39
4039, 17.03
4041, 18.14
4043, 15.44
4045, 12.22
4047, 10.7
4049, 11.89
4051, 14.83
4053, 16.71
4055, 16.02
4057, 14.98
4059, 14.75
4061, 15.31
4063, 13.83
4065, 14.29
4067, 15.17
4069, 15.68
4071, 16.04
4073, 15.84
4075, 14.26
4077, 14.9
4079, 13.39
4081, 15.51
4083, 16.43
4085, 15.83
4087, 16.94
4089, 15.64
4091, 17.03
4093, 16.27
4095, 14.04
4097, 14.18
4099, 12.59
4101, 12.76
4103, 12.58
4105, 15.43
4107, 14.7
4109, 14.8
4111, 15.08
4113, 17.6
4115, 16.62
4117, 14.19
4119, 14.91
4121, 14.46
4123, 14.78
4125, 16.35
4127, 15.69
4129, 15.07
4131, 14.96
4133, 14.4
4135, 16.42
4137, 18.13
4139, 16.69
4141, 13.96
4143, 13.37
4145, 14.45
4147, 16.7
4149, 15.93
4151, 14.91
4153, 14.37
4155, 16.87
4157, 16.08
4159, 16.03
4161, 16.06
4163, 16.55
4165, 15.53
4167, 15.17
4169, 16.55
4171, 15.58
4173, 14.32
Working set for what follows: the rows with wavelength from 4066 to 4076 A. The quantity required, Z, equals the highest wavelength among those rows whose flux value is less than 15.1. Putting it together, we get 4075 A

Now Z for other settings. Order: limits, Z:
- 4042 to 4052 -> 4051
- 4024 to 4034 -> 4033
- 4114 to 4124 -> 4123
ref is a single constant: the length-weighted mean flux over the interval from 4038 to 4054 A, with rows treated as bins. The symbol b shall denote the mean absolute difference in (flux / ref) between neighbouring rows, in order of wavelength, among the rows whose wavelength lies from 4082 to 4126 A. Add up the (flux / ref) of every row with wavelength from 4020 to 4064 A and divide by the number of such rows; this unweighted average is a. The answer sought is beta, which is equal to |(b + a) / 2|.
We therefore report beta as 0.544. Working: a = 1.01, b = 0.0730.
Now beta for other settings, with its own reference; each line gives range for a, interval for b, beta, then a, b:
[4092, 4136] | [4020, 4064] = 0.550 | 1.02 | 0.0798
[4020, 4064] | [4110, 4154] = 0.548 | 1.01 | 0.0817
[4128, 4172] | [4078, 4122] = 0.573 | 1.07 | 0.0768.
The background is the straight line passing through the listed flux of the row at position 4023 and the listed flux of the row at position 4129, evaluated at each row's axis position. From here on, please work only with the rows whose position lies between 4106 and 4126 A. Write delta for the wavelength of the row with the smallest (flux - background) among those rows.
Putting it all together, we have 4117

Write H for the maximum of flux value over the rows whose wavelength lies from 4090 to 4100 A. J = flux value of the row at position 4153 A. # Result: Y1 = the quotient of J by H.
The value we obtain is 0.844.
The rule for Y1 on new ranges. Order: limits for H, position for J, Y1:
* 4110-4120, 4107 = 0.835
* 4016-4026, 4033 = 0.839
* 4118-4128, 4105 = 0.944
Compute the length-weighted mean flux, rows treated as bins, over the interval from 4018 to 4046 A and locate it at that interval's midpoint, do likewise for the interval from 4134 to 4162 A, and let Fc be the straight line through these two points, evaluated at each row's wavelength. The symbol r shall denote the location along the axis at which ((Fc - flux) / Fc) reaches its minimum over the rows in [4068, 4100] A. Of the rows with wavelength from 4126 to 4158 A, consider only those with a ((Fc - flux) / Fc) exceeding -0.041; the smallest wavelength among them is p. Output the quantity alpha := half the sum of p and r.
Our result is 4109 A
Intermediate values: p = 4127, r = 4091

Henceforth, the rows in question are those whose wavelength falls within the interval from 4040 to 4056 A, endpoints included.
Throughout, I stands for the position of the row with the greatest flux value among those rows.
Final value 4041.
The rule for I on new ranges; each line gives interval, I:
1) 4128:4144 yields 4137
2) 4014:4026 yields 4017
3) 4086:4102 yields 4091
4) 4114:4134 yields 4115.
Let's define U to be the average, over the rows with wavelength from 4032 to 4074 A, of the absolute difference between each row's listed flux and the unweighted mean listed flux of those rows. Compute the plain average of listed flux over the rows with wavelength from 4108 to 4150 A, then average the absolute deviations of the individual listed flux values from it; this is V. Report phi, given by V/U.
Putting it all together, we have 0.81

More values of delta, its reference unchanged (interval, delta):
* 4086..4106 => 4103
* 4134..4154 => 4143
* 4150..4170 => 4153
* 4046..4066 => 4047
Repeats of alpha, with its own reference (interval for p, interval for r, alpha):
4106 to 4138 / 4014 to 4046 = 4074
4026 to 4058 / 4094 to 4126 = 4070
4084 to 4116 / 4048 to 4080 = 4069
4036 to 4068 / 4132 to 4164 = 4090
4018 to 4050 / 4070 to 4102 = 4056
